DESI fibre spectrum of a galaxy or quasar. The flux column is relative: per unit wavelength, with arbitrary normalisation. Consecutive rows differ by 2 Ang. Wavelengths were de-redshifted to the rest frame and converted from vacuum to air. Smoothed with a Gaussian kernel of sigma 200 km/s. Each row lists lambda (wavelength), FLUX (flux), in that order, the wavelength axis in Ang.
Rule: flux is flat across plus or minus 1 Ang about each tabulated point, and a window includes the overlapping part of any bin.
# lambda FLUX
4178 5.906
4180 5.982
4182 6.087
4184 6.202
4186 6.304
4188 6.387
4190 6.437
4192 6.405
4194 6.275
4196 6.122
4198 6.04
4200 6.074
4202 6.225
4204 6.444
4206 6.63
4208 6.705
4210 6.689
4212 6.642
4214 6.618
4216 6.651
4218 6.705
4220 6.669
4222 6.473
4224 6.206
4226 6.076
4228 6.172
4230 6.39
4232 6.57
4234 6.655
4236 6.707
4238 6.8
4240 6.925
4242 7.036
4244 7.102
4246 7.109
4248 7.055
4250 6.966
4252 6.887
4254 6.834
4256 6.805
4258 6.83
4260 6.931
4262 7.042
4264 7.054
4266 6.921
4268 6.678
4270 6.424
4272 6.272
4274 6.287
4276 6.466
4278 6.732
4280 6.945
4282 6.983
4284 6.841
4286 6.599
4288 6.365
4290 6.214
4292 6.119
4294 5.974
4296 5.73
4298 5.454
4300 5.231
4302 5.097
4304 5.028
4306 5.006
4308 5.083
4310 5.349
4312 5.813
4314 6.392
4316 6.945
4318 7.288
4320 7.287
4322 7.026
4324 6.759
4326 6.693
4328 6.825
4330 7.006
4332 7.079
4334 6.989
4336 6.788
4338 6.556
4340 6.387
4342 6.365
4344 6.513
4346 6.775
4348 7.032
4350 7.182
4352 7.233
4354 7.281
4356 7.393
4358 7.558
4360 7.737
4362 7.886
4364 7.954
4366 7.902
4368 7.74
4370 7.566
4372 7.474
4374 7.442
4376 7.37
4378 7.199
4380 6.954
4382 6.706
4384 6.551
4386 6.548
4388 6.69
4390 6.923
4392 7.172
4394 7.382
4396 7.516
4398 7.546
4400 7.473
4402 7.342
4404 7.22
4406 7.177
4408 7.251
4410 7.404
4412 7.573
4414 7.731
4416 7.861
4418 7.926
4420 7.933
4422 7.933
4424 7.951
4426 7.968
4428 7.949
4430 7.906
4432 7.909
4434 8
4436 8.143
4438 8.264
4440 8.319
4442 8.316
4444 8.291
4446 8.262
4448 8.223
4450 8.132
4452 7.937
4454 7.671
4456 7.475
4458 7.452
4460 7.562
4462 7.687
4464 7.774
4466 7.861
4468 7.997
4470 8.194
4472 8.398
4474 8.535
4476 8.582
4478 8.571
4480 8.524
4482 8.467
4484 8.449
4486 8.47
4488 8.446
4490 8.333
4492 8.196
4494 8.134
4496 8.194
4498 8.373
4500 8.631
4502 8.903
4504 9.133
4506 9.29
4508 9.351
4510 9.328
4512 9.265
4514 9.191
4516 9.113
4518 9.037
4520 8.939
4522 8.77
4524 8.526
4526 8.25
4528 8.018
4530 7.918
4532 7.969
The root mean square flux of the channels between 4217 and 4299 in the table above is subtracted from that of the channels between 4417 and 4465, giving 1.34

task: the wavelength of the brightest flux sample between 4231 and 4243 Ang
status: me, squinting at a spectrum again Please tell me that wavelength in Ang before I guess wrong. 4242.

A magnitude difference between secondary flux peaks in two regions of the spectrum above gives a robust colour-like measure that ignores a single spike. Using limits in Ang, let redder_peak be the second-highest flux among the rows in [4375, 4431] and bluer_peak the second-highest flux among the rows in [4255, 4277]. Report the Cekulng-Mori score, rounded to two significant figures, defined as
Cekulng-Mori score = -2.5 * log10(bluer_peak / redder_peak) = 0.13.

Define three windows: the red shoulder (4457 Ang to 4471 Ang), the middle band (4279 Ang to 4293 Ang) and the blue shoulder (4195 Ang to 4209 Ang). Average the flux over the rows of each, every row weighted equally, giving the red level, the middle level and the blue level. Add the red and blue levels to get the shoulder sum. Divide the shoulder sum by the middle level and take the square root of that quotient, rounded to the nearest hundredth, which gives 1.46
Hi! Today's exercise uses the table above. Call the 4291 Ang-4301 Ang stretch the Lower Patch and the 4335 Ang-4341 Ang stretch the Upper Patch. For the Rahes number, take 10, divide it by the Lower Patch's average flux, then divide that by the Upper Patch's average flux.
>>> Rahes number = 0.267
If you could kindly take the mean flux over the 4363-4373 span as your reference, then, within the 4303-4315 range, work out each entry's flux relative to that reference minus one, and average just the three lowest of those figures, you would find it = -0.35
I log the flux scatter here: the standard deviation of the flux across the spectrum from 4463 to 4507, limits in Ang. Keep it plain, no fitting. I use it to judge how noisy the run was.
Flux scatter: 0.36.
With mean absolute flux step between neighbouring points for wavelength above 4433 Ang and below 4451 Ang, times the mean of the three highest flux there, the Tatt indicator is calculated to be 0.53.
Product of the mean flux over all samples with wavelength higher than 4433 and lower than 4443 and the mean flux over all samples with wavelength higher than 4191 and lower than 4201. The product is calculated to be 51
